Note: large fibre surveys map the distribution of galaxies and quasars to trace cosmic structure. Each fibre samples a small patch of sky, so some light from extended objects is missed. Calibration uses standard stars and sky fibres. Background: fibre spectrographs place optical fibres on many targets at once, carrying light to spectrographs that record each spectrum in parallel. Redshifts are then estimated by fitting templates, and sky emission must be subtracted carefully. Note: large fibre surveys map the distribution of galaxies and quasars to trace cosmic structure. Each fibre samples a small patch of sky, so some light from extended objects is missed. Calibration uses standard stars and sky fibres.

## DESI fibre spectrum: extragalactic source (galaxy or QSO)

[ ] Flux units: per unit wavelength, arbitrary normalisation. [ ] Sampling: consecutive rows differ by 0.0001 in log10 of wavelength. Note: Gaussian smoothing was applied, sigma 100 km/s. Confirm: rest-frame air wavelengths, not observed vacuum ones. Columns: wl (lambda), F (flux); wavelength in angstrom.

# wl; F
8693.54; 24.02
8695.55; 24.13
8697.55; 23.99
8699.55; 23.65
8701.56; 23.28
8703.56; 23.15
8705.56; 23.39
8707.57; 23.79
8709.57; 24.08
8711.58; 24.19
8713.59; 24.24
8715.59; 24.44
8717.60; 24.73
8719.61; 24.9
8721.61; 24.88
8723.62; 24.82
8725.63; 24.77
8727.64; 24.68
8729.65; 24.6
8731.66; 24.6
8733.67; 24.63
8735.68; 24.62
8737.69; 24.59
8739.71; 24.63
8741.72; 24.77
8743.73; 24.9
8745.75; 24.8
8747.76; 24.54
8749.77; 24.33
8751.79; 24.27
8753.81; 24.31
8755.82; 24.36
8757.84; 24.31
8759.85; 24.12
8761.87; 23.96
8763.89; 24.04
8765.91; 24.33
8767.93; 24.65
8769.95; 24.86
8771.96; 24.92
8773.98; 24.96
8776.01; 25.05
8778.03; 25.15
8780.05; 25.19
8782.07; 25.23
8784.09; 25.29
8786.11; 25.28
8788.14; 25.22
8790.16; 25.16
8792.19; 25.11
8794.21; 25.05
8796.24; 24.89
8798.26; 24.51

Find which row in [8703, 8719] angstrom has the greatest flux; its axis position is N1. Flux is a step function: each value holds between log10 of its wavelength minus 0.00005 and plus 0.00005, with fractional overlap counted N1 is 8717.60 angstrom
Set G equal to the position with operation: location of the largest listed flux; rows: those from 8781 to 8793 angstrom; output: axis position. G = 8784.09 angstrom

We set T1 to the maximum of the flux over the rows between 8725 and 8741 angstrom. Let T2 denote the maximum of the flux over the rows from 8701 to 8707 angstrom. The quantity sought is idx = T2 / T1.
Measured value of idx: 0.94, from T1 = 24.77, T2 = 23.39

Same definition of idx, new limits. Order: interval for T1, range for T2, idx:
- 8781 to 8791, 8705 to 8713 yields 0.96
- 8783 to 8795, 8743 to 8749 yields 0.98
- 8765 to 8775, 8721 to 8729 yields 1.00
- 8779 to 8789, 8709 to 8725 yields 0.98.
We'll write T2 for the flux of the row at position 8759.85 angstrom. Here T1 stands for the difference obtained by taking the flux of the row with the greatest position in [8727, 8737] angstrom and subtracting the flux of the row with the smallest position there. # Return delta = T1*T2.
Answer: -1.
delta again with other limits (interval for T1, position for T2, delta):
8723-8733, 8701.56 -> -5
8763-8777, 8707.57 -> 24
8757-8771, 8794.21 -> 14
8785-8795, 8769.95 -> -6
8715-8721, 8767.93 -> 11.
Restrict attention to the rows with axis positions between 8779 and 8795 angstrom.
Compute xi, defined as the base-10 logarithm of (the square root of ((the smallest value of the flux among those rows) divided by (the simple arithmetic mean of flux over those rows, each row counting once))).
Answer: -0.0012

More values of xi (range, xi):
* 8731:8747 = -0.0009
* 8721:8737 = -0.0009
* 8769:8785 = -0.0019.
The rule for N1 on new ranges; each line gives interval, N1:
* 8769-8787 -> 8784.09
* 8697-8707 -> 8697.55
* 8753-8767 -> 8755.82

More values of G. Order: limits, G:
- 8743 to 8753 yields 8743.73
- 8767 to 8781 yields 8780.05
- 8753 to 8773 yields 8771.96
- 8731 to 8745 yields 8743.73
